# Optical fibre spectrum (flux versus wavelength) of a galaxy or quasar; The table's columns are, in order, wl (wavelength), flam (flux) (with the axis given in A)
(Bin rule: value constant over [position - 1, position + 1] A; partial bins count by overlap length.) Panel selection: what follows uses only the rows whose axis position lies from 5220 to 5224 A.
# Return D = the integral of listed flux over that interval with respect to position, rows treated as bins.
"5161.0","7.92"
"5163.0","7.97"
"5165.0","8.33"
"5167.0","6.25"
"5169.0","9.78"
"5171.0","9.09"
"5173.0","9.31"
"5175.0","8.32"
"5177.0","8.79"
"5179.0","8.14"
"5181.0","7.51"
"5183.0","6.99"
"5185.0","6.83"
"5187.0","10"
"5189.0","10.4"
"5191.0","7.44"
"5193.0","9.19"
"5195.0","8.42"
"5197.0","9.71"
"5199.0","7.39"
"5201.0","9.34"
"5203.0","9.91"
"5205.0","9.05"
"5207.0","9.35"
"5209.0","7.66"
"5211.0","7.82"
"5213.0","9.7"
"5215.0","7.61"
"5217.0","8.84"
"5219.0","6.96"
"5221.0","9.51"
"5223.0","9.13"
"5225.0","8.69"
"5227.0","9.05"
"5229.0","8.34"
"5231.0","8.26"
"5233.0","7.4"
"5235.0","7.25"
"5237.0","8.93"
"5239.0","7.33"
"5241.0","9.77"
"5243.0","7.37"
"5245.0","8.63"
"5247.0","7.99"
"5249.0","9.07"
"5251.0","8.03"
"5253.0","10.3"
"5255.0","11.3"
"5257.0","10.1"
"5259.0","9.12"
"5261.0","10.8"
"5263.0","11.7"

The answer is 37.3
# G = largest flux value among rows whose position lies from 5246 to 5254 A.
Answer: 10.3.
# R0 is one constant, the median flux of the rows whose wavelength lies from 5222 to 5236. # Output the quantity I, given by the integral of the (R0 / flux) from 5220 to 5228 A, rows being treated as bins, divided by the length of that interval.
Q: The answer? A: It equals 0.92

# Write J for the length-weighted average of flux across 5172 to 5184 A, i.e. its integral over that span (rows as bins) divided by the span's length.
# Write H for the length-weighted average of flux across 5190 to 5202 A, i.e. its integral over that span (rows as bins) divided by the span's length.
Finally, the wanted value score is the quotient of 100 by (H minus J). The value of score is 247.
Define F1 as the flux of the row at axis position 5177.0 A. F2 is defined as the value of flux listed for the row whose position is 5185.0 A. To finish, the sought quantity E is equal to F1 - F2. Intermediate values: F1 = 8.79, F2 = 6.83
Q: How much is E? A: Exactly 2.0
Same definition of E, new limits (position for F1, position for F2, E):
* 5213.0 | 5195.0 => 1.3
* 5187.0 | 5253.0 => -0.3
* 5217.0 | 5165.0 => 0.5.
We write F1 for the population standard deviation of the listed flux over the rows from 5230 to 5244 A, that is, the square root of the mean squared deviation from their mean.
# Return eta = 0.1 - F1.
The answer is -0.8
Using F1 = 0.9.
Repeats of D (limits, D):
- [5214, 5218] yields 32.9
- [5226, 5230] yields 34.8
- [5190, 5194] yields 33.3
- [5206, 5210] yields 34.0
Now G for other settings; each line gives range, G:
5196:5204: 9.91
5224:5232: 9.05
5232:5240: 8.93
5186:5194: 10.4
